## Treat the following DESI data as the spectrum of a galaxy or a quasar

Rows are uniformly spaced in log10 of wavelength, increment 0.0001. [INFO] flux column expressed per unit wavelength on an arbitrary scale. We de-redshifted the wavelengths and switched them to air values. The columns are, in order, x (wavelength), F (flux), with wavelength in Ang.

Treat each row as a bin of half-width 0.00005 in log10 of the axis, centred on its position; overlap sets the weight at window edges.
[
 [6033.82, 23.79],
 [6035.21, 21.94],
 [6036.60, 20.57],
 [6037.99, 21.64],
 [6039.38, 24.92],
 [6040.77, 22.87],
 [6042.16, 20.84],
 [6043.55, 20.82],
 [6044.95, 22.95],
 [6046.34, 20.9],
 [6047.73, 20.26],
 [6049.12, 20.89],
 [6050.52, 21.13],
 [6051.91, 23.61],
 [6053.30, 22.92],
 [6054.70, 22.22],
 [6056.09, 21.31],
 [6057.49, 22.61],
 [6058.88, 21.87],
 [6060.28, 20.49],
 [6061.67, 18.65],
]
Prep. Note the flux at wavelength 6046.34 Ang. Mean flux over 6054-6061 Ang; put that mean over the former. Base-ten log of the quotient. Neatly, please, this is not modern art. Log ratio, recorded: 0.016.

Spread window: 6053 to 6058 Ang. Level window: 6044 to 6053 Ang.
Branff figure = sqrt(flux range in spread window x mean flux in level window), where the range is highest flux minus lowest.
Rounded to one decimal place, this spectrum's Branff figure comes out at 5.9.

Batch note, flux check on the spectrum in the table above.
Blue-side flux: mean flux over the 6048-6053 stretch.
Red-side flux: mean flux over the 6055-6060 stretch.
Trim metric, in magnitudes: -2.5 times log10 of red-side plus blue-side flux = -4.10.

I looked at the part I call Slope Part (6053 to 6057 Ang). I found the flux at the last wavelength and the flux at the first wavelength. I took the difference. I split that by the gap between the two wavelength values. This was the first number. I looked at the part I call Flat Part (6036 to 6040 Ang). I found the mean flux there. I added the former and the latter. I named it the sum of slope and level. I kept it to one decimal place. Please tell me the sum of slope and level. 21.8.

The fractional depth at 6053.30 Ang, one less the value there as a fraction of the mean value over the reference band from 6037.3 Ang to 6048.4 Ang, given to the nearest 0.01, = -0.05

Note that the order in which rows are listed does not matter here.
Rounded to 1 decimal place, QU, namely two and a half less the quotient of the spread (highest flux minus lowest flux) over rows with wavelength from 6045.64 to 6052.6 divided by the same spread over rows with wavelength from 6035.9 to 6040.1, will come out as 1.7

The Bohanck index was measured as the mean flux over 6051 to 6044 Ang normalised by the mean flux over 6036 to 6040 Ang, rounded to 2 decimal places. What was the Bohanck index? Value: 0.95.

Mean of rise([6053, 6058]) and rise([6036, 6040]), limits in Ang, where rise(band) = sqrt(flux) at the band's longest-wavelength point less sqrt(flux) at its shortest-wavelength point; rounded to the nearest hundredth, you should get 0.21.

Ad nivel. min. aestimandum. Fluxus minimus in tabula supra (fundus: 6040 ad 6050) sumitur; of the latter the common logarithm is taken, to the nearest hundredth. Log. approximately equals 1.31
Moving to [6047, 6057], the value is 1.31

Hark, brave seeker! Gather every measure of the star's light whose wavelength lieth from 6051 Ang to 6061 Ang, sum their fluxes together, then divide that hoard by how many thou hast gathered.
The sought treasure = 22.1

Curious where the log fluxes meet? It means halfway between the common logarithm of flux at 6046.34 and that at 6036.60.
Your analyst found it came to 1.32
